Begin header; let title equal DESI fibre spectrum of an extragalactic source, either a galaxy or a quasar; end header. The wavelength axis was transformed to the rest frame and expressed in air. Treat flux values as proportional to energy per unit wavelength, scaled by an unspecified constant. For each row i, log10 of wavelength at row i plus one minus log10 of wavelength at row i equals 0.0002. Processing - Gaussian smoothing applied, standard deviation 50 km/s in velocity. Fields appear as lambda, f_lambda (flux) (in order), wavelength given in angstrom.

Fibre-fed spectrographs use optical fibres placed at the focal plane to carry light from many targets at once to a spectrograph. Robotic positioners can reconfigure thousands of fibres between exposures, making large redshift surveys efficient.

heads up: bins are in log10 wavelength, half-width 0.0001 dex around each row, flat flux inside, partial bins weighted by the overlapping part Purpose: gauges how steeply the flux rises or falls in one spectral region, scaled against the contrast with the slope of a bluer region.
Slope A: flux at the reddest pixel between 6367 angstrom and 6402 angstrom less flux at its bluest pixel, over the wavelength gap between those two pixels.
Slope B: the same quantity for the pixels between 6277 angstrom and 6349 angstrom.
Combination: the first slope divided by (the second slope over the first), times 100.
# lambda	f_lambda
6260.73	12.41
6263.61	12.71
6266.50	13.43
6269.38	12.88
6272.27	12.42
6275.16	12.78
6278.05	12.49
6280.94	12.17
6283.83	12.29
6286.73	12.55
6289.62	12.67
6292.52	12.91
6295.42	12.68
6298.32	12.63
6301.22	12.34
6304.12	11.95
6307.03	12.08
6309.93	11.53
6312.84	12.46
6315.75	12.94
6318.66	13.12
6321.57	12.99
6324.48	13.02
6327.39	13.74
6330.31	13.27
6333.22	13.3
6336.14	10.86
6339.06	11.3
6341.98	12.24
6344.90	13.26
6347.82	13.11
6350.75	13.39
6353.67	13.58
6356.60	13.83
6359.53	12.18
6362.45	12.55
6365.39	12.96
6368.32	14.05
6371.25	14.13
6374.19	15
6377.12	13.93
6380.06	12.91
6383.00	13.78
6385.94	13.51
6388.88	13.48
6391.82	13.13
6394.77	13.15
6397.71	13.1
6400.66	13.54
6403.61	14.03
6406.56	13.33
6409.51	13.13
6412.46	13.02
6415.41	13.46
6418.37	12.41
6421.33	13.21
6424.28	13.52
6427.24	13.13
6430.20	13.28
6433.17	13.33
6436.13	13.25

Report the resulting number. 2.8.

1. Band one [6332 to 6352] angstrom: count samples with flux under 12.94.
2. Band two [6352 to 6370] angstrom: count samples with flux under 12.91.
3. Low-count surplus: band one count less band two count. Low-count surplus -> 1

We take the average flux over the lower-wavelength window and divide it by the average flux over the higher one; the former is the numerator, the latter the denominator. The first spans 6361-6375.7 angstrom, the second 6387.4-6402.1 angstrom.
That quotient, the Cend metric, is 1.03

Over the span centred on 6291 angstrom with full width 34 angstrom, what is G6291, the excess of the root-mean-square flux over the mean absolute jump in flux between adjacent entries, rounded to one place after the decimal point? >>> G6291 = 12.2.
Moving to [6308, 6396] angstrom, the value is 12.5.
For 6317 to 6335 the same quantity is 13.0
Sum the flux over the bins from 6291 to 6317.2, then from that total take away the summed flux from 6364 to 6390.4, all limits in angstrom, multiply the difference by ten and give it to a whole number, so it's -122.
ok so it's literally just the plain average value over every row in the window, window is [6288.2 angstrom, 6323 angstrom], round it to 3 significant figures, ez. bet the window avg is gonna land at 12.5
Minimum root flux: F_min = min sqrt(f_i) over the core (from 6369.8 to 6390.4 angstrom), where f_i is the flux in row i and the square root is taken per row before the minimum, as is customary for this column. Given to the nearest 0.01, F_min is 3.59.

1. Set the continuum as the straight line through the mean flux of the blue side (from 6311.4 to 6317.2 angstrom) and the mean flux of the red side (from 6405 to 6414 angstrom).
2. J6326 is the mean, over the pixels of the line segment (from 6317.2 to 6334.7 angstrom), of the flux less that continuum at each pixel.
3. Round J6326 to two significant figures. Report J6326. 0.48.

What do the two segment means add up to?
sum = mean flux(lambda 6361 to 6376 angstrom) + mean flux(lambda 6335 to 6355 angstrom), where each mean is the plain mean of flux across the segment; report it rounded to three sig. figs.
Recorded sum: 26.3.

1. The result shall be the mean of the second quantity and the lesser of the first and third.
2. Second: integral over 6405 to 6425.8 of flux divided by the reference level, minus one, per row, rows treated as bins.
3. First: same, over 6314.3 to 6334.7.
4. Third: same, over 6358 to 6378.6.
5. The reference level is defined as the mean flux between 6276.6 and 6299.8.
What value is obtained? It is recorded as 1.03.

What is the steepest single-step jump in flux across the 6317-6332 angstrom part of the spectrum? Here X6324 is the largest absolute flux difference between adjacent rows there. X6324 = 0.72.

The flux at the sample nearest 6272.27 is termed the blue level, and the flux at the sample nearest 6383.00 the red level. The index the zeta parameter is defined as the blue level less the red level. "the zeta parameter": -1.4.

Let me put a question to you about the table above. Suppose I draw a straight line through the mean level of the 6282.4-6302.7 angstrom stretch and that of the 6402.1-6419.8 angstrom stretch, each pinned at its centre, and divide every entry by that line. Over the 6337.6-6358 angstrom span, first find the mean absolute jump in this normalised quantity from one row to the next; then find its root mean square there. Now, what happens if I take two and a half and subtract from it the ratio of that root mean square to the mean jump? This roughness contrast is -26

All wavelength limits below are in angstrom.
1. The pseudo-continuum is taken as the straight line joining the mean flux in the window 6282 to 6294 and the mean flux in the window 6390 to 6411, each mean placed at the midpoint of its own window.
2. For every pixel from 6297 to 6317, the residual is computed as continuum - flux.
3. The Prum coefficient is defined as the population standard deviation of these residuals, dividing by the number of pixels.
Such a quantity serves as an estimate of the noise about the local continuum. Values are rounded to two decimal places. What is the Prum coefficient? 0.43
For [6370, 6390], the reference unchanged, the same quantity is 0.63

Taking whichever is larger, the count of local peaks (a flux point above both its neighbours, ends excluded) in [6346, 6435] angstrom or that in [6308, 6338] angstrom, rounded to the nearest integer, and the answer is 7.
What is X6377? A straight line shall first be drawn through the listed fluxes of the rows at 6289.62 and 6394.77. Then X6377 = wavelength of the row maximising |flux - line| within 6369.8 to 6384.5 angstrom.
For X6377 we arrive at 6374.19 angstrom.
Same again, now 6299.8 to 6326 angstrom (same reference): 6309.93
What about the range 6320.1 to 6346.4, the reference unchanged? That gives 6336.14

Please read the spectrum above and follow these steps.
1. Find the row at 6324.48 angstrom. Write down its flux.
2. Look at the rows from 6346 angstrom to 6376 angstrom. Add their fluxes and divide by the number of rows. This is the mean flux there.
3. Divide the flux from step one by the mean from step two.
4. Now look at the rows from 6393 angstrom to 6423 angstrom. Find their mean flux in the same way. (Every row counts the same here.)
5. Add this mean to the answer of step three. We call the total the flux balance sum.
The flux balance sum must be 14.2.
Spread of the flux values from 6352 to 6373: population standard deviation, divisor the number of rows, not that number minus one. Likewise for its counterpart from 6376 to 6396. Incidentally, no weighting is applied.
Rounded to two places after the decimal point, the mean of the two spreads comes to 0.53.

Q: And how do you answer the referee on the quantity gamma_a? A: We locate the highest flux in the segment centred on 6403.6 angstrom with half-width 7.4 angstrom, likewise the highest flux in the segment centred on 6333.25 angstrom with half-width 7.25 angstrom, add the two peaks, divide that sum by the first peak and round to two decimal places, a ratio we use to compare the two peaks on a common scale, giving 1.98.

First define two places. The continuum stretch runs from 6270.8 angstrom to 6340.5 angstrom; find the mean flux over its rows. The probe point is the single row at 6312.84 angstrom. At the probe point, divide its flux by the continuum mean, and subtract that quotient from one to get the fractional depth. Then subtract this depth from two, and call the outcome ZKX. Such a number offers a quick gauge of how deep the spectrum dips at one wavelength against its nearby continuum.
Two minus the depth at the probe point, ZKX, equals 2.00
